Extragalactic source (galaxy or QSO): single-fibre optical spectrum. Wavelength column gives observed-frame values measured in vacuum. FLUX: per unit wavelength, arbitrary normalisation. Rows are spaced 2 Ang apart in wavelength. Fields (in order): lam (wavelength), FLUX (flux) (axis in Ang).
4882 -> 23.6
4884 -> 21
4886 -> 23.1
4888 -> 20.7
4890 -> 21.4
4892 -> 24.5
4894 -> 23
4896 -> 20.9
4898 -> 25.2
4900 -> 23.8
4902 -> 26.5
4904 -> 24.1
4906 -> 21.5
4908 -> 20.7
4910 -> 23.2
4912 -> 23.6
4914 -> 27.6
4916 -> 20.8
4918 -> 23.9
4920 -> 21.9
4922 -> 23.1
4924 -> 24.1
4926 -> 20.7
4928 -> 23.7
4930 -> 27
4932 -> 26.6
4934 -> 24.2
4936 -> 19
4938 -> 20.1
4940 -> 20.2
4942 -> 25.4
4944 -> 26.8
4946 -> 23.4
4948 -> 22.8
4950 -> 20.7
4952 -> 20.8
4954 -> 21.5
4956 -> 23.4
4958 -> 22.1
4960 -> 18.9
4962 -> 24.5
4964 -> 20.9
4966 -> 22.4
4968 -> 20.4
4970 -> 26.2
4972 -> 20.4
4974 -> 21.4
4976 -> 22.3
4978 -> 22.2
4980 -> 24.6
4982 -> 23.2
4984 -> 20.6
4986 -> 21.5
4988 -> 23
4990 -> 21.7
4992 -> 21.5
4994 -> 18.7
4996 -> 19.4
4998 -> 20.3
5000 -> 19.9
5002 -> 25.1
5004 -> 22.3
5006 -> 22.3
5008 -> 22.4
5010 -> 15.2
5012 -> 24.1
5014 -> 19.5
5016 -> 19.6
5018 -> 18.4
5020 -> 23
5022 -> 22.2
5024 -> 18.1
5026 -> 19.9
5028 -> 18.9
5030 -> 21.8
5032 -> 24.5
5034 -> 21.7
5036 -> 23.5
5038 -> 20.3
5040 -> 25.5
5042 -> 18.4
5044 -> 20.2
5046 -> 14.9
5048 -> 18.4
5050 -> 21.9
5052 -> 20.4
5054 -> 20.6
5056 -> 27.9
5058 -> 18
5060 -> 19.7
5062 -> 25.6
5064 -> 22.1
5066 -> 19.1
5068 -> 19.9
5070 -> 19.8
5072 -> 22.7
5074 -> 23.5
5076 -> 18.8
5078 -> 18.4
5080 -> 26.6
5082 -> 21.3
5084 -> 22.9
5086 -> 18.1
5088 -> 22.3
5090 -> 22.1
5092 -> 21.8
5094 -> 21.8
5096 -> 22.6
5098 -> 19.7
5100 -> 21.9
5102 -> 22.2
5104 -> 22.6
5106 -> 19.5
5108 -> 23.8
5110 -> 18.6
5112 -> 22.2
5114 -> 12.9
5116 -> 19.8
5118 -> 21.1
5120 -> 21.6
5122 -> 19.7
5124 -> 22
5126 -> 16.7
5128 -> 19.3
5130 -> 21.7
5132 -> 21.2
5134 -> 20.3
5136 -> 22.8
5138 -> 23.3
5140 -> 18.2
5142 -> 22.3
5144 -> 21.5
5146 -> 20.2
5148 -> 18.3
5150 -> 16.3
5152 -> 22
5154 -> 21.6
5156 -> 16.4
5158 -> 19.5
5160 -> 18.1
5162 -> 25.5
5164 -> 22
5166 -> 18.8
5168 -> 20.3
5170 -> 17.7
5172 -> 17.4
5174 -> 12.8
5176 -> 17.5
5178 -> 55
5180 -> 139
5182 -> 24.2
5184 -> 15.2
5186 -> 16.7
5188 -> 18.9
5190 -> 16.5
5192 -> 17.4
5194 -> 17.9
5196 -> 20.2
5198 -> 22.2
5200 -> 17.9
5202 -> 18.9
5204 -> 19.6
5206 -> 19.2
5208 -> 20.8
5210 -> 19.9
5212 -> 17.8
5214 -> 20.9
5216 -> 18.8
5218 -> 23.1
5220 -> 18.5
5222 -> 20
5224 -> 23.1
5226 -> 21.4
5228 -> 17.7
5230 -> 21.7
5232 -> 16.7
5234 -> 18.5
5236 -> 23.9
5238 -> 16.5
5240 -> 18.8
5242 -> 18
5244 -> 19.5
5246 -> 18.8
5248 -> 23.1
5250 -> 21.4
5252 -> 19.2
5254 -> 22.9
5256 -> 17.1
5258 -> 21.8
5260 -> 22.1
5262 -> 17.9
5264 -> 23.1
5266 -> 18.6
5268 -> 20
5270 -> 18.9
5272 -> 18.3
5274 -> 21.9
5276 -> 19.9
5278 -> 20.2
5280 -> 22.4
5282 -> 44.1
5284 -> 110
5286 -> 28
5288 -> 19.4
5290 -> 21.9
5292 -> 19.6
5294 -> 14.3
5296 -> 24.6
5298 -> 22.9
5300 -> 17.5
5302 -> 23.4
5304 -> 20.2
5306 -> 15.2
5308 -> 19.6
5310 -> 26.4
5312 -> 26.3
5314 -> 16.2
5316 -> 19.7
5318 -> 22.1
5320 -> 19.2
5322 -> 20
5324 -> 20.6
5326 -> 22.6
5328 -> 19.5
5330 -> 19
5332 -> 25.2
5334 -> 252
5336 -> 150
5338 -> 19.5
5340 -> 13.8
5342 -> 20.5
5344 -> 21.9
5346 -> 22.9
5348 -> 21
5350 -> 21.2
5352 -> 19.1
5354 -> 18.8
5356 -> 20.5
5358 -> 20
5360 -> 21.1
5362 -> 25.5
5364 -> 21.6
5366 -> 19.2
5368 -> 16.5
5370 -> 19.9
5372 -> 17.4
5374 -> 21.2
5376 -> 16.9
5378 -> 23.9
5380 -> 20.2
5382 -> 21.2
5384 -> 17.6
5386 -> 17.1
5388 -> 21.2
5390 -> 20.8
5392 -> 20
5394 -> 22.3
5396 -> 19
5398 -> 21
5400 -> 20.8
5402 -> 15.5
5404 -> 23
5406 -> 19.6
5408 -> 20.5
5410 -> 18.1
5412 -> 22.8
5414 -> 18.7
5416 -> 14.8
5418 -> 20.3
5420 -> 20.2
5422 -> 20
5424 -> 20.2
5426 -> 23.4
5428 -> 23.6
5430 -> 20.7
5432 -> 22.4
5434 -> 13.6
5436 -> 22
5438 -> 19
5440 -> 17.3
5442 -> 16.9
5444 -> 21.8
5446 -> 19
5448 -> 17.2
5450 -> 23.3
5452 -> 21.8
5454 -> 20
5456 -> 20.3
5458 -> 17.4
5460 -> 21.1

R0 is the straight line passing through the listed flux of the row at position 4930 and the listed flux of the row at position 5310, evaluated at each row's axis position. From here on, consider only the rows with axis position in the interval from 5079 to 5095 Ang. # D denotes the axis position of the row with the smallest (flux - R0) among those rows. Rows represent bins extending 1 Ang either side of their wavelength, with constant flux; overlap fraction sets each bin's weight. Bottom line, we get 5086 Ang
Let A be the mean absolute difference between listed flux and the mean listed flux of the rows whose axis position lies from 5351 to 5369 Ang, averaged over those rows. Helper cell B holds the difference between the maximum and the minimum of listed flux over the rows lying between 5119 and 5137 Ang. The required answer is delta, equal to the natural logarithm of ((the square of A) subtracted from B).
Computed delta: 1.2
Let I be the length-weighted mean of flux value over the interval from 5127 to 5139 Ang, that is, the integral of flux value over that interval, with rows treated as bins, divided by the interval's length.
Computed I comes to 21.4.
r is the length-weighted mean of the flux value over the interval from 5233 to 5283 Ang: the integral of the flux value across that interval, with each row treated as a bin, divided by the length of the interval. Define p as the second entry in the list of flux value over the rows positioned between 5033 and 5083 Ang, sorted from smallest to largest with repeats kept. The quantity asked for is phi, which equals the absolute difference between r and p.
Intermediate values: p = 18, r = 21.1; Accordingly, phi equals 3.1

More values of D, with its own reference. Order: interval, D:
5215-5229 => 5228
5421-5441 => 5434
